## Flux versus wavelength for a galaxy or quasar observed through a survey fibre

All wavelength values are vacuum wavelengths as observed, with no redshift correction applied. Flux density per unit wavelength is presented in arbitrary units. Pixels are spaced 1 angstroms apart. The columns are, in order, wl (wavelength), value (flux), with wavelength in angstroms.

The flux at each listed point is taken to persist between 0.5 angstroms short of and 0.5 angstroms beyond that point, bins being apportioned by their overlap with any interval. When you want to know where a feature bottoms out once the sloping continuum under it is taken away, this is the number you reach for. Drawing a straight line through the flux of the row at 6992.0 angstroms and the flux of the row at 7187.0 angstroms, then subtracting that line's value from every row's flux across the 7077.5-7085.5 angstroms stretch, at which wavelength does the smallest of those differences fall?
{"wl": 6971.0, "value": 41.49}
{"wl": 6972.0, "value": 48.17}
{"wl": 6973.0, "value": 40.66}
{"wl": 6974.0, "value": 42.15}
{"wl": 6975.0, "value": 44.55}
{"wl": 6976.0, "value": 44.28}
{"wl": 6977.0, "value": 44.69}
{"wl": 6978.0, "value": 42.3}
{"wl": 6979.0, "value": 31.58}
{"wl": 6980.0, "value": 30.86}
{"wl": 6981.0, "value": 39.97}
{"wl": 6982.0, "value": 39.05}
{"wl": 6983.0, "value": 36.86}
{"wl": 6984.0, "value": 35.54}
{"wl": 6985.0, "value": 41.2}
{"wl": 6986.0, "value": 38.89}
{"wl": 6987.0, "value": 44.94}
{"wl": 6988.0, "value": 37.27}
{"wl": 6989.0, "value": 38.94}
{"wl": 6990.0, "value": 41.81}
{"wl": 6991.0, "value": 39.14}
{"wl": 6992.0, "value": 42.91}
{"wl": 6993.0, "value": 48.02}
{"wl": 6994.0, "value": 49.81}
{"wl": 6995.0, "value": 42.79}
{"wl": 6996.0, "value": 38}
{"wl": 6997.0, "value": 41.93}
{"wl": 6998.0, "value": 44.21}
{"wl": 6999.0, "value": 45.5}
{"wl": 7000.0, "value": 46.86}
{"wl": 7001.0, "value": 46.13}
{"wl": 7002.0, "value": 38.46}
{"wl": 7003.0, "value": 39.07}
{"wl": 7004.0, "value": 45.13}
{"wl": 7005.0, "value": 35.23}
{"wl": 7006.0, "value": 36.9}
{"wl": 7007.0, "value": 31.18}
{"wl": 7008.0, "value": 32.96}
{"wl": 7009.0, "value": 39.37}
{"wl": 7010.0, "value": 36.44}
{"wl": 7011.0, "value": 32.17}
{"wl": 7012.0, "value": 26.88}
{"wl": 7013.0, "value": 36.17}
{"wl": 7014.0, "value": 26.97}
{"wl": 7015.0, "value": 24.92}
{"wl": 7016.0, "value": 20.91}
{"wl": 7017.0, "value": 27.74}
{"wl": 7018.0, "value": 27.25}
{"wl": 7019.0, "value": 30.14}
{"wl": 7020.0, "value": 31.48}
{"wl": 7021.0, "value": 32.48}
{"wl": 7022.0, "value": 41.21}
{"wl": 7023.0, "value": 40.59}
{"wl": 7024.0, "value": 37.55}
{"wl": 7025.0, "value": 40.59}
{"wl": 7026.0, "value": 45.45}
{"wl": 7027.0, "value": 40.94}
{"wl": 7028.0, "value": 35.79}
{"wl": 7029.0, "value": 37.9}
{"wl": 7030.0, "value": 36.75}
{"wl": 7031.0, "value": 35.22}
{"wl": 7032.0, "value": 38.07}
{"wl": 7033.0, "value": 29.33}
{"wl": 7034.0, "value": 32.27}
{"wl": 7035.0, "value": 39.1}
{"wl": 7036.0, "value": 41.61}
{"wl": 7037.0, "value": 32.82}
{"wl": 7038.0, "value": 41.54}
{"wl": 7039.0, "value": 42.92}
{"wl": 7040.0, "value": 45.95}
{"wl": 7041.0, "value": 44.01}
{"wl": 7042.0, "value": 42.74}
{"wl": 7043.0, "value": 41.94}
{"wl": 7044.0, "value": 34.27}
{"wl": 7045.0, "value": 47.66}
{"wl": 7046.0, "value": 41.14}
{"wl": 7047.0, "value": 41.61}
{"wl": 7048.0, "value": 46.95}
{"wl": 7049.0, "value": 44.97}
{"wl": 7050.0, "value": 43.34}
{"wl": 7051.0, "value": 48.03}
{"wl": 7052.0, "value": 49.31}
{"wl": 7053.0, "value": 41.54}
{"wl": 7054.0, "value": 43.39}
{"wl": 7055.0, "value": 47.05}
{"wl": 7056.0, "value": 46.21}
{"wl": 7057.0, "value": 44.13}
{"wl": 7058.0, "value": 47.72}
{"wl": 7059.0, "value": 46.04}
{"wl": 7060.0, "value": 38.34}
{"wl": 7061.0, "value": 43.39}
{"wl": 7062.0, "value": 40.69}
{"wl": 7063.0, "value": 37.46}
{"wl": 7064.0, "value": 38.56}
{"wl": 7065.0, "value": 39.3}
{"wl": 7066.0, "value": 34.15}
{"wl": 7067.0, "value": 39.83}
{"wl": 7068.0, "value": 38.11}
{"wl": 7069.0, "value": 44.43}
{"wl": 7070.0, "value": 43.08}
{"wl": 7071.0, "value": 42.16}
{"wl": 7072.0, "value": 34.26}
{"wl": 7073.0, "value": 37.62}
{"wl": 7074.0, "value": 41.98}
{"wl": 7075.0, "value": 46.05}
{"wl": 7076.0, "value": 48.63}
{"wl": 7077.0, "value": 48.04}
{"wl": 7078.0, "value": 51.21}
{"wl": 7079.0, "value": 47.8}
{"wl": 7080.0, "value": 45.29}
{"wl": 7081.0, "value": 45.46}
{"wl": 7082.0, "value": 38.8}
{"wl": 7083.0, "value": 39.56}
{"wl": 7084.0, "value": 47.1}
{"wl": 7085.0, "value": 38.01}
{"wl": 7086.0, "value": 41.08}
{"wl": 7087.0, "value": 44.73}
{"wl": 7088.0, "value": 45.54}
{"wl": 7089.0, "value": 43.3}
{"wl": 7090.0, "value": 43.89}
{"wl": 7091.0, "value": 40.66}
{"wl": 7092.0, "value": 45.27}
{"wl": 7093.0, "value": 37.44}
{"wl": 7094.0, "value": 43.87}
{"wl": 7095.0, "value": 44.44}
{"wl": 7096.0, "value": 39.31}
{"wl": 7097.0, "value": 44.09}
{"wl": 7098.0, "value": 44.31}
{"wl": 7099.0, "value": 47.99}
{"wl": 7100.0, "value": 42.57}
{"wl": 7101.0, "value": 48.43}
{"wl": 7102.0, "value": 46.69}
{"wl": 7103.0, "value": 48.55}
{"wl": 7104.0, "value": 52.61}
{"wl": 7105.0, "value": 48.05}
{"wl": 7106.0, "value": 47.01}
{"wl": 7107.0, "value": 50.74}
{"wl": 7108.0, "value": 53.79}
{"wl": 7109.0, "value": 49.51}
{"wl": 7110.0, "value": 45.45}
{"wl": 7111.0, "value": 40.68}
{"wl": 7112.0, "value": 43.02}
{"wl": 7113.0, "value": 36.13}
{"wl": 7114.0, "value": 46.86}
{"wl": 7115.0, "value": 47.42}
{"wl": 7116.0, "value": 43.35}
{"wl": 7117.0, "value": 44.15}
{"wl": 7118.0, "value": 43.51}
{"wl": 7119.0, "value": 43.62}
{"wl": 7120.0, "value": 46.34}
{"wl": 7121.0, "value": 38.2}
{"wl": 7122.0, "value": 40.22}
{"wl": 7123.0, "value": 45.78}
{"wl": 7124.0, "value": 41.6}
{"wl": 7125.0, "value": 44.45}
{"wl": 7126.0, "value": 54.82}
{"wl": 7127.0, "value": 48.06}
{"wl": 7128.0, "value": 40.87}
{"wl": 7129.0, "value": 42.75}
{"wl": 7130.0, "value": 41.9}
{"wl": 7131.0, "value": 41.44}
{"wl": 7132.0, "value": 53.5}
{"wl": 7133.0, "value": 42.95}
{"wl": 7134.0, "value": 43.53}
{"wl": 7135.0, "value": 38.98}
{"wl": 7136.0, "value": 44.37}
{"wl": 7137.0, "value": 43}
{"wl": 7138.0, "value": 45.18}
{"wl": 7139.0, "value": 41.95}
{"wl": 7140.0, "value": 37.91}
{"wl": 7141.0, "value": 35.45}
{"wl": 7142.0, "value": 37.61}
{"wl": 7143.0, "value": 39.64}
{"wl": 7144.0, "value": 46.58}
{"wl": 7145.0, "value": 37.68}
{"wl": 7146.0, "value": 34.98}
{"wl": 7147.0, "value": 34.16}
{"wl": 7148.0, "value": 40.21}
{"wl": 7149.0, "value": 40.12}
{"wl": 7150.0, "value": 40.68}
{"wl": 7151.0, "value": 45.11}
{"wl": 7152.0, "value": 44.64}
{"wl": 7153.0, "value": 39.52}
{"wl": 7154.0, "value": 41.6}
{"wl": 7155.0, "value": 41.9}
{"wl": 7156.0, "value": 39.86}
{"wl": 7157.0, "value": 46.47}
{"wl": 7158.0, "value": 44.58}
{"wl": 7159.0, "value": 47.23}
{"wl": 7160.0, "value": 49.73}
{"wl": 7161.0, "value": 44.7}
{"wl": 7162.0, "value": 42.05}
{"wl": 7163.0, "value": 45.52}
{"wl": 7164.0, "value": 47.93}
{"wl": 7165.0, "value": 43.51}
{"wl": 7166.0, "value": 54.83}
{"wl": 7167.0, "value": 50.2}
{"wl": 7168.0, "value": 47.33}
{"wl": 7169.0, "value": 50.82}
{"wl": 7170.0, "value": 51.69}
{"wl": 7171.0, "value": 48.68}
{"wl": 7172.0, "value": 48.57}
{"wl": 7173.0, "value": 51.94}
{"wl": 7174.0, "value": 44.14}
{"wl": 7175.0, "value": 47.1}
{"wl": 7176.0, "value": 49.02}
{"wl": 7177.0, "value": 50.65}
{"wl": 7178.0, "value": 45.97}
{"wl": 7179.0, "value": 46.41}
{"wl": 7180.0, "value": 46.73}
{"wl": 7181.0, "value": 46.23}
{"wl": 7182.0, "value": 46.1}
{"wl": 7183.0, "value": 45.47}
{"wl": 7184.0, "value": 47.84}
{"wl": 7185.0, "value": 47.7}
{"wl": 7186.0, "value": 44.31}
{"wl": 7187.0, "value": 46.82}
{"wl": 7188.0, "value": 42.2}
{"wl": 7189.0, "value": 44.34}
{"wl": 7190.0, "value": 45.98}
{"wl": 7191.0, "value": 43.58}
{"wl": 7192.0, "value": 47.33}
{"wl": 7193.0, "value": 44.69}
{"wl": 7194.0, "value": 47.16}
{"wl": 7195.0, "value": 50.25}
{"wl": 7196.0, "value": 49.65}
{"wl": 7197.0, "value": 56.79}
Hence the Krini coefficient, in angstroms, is 7085.0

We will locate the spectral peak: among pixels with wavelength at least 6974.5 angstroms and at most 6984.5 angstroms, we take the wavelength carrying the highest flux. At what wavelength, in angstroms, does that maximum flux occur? 6977.0 angstroms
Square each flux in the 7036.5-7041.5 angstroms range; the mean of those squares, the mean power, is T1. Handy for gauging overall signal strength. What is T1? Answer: 1739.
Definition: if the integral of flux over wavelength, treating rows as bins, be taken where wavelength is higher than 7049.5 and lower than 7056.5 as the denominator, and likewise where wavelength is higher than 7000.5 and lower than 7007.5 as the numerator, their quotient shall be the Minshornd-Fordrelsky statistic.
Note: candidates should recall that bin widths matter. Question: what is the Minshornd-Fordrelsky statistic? 0.85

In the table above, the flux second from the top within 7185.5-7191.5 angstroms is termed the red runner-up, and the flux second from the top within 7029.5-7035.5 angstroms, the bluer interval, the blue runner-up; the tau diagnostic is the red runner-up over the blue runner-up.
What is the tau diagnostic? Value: 1.21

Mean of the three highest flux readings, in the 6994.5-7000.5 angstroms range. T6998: 45.5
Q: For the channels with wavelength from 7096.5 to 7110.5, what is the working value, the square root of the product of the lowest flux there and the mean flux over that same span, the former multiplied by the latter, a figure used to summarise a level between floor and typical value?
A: 45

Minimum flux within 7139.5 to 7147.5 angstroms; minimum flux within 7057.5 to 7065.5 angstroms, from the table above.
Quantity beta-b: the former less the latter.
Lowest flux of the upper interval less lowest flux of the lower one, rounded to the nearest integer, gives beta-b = -3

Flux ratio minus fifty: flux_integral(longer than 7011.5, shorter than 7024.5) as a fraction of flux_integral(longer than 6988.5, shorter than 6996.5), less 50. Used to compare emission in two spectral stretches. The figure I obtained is -48.8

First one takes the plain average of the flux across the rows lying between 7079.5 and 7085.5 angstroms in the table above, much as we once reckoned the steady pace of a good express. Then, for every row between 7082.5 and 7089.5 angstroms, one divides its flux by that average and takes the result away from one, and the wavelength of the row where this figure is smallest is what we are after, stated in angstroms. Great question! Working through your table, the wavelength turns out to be 7084.0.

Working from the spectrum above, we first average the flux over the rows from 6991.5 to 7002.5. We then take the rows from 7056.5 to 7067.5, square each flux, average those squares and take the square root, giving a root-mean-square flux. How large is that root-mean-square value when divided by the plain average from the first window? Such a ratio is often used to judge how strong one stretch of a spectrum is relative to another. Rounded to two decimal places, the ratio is 0.93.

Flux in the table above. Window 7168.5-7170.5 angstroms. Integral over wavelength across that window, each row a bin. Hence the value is 103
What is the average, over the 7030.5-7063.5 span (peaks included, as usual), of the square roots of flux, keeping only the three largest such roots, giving 6.95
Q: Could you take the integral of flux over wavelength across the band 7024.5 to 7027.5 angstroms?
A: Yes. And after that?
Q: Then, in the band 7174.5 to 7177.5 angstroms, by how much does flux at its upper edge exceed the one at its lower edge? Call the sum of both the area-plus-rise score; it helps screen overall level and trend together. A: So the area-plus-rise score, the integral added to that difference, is 131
